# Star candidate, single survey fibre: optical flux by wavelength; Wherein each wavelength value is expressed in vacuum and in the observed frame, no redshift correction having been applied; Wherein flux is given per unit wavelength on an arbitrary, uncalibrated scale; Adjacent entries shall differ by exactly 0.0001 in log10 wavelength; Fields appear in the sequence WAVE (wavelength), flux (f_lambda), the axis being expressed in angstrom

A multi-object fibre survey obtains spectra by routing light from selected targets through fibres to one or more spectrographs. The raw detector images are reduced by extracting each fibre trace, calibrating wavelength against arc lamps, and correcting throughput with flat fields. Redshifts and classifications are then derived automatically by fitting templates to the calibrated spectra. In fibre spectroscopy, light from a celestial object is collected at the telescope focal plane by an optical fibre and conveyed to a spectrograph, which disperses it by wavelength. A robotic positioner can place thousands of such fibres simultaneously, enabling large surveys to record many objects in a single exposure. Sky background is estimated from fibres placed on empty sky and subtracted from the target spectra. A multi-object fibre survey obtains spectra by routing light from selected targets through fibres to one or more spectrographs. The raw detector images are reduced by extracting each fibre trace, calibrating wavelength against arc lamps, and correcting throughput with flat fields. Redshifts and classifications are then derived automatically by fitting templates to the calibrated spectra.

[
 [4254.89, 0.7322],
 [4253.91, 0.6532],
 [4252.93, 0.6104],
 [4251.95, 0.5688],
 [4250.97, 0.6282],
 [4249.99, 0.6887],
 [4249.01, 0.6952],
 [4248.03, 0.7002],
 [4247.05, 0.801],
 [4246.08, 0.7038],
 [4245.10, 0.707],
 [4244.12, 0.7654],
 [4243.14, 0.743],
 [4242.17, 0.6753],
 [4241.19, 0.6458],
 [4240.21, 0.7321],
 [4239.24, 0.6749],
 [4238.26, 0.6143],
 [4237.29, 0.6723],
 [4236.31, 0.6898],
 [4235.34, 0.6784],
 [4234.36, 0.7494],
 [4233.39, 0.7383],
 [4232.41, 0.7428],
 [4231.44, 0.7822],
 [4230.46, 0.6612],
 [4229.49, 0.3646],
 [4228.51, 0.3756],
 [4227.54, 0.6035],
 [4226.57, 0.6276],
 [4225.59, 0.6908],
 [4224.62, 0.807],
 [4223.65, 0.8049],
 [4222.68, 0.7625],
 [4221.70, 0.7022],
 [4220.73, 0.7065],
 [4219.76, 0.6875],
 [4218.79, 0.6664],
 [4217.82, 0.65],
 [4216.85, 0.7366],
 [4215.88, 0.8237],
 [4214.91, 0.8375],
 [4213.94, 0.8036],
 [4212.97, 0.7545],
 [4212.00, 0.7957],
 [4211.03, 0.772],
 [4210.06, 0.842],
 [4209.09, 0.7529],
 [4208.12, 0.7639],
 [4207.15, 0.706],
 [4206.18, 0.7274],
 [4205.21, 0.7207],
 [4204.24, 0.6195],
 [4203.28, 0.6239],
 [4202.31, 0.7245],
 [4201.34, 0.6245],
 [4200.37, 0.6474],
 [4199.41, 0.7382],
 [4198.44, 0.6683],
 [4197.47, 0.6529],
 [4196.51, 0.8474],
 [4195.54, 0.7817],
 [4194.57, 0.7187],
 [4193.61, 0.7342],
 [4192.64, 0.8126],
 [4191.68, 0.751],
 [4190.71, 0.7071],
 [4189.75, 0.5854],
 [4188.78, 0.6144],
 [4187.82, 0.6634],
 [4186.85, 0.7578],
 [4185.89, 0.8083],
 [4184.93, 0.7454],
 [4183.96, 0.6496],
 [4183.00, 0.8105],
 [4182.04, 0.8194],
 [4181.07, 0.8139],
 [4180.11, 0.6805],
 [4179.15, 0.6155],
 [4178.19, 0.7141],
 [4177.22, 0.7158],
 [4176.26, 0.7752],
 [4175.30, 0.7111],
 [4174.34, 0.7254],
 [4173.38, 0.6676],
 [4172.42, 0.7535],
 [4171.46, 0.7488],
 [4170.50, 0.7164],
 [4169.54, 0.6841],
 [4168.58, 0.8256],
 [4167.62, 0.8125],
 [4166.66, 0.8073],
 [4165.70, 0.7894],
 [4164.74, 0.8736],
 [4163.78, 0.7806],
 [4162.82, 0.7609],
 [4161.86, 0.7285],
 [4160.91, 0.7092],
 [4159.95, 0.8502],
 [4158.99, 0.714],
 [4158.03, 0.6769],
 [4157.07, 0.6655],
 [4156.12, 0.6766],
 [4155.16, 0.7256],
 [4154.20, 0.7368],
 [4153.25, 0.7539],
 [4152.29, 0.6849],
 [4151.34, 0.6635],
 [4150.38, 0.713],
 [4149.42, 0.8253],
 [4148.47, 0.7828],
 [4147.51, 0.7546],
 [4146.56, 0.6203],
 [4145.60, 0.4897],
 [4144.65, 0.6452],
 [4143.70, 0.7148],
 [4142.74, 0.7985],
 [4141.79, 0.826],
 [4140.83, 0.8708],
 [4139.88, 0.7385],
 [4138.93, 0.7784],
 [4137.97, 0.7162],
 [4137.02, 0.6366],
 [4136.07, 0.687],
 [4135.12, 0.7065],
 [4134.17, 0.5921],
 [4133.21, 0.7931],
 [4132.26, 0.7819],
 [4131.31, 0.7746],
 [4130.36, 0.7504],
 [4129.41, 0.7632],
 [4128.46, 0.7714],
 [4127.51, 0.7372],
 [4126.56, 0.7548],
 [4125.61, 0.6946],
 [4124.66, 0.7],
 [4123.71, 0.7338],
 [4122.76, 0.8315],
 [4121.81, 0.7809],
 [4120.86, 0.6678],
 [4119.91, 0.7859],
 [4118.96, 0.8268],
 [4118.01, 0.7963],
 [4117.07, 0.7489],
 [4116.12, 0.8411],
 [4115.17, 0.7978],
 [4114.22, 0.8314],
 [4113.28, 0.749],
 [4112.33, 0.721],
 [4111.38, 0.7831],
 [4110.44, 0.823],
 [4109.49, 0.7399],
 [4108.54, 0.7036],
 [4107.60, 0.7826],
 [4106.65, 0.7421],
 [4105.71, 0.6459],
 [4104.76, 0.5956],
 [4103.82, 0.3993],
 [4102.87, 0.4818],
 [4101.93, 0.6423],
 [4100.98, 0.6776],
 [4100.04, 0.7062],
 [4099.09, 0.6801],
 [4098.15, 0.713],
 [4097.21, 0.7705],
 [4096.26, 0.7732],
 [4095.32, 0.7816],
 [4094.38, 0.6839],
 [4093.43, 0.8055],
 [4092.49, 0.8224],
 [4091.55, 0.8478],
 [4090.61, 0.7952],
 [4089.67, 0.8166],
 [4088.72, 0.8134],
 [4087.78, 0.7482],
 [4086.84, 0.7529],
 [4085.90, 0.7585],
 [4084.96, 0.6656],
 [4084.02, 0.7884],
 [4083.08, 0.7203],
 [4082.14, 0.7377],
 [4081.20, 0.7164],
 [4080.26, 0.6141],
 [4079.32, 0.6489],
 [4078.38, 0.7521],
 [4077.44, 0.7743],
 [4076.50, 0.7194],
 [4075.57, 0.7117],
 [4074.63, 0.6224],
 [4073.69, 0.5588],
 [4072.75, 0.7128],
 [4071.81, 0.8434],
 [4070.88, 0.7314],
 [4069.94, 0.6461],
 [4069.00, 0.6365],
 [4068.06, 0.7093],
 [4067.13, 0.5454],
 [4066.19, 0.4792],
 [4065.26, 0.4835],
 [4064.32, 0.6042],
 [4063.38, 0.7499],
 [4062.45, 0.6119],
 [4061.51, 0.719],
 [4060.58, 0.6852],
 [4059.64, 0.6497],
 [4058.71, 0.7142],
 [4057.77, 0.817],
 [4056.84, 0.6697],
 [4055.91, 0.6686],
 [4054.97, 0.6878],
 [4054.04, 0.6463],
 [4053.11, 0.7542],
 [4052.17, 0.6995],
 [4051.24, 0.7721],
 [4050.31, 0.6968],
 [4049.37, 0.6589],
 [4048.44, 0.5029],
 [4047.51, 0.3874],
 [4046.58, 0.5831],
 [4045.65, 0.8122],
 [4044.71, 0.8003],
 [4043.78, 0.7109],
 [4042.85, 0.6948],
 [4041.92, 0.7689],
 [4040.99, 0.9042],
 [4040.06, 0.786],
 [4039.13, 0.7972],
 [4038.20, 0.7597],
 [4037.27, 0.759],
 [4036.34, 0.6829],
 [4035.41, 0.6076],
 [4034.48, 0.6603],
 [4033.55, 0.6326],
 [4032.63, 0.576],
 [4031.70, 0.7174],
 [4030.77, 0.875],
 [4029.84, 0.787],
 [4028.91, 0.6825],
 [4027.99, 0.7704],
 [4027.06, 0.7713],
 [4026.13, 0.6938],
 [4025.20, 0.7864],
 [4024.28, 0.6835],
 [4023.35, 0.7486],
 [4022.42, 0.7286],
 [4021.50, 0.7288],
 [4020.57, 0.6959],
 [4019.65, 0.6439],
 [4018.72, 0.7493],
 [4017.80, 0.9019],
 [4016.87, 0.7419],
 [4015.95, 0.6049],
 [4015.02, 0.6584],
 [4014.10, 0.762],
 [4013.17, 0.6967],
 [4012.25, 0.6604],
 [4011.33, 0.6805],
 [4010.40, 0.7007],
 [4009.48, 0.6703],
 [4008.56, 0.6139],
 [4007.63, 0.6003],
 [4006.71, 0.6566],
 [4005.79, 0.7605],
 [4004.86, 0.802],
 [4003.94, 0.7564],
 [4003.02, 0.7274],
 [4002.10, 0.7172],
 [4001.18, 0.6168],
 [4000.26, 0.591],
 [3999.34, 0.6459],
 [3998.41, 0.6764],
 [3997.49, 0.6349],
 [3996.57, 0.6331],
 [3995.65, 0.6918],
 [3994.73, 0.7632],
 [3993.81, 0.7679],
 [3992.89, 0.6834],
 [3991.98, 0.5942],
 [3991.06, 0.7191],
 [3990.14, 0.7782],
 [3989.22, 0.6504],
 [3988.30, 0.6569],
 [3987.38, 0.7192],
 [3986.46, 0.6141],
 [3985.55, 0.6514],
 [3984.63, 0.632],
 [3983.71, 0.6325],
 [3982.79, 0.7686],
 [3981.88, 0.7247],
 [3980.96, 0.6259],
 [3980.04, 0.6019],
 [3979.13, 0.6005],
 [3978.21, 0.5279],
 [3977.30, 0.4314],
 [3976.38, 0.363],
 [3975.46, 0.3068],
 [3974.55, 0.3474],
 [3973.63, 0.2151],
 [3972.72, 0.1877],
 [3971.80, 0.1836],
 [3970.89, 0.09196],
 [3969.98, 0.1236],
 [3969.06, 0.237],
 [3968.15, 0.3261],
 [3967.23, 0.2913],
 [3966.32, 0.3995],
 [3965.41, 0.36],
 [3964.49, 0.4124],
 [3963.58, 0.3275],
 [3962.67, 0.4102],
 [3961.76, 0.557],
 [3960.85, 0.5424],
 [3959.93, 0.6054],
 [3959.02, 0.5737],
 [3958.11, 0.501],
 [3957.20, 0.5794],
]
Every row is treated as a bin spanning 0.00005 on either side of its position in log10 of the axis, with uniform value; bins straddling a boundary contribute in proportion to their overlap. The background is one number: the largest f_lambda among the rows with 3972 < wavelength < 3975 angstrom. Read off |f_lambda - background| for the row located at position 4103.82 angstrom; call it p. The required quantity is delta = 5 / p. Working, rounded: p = 0.05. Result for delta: 96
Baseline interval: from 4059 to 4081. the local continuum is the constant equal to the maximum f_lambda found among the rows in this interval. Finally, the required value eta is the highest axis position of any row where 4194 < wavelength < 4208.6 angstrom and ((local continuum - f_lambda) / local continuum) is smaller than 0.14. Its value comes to 4208.12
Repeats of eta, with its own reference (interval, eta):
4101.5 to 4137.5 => 4133.21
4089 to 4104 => 4097.21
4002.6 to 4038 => 4037.27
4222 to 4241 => 4240.21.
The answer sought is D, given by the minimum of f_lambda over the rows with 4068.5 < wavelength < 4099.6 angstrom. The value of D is 0.5588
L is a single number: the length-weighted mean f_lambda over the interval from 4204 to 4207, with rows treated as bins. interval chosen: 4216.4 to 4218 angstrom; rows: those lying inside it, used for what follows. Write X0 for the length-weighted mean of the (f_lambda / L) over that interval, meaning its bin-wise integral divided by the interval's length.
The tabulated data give 1.01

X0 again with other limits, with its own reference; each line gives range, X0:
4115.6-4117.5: 1.14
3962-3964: 0.56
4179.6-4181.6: 1.07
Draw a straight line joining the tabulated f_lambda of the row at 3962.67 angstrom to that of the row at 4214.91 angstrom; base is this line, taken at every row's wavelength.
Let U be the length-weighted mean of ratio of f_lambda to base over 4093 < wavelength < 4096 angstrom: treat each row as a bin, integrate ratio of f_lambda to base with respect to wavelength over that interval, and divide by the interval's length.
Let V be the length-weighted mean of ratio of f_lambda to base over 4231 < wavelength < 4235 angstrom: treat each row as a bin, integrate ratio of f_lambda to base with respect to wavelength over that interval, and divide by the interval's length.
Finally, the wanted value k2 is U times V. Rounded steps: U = 1.2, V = 0.86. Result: 1.0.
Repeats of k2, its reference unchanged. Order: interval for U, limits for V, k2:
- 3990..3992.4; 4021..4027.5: 2.1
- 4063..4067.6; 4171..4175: 0.9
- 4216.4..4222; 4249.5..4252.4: 0.6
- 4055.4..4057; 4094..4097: 1.4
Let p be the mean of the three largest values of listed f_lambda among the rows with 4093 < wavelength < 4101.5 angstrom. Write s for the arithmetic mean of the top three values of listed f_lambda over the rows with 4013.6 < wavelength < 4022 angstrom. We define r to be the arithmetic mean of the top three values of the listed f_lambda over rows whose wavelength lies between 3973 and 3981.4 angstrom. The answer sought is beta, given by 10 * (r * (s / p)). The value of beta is 6.2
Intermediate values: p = 0.787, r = 0.609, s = 0.80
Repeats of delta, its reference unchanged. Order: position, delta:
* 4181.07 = 11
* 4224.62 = 11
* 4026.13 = 14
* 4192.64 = 11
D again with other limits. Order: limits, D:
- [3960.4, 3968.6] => 0.2913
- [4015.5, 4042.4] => 0.576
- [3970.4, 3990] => 0.09196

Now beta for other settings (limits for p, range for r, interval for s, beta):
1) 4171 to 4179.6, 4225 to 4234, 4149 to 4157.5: 7.7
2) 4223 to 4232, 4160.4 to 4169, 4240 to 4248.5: 8.1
